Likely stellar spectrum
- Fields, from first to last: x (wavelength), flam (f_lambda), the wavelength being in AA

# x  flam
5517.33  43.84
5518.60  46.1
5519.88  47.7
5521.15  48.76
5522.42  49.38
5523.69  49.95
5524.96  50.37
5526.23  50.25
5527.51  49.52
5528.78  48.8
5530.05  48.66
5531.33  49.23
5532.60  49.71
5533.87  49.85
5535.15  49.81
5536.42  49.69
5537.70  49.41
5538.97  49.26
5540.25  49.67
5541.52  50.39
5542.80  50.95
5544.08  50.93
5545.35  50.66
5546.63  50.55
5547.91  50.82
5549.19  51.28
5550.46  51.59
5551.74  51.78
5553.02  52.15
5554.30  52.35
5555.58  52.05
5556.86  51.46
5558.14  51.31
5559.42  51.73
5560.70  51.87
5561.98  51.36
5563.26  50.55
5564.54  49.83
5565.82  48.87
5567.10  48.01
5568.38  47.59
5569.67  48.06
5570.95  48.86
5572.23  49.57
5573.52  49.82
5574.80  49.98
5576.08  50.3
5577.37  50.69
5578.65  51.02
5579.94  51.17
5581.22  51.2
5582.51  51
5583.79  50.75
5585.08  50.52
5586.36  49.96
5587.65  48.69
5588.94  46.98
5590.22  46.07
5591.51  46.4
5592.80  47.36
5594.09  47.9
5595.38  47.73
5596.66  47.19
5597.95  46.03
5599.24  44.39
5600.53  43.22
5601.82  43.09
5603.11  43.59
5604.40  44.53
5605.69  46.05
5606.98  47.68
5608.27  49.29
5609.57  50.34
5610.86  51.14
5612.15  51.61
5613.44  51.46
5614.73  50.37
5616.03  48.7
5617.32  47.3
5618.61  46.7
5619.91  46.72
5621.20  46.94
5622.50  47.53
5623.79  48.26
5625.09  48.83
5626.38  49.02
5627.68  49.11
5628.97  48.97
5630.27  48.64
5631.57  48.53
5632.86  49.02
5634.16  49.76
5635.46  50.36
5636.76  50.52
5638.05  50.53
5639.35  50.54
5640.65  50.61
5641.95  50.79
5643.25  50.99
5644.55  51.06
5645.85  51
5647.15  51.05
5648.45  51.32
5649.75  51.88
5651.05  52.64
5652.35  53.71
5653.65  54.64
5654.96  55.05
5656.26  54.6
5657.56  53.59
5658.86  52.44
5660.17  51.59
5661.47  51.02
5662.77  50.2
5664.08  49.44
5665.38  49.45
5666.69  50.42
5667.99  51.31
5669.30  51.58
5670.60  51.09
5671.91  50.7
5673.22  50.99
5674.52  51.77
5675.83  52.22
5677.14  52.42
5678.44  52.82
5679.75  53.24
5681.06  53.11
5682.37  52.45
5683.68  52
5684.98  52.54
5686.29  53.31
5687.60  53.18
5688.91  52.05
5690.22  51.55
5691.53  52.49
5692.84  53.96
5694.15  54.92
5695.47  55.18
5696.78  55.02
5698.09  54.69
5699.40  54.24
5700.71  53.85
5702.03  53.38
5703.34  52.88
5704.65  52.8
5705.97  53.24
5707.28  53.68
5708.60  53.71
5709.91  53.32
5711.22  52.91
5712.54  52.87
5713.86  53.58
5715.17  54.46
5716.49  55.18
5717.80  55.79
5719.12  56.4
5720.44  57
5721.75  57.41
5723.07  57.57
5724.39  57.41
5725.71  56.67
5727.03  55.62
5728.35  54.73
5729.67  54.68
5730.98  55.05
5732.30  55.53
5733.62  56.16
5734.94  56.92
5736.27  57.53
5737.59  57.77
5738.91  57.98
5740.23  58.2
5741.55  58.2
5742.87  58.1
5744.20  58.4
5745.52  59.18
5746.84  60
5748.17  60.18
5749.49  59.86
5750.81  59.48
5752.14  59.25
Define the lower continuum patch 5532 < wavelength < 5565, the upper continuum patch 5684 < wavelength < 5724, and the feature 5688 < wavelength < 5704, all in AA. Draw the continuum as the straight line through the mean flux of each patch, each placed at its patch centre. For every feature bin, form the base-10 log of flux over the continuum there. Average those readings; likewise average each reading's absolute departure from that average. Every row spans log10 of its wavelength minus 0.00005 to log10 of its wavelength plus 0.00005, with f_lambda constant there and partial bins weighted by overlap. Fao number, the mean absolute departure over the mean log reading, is -4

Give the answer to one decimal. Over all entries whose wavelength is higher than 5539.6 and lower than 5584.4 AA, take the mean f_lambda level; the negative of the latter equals -50.6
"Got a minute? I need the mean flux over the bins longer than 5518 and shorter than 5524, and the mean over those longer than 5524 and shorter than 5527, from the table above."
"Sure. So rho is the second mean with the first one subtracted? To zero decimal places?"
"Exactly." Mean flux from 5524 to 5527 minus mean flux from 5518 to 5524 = 2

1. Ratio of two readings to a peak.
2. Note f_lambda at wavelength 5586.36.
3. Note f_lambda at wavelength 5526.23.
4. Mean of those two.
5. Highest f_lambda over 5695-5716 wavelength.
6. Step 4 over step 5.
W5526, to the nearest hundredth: 0.91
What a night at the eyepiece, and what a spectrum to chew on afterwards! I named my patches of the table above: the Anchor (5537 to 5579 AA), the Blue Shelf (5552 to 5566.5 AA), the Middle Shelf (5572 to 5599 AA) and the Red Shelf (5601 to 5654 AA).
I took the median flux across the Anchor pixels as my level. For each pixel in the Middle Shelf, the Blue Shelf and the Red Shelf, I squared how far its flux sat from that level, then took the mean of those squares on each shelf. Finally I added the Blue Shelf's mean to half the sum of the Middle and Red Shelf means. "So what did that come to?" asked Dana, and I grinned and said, 8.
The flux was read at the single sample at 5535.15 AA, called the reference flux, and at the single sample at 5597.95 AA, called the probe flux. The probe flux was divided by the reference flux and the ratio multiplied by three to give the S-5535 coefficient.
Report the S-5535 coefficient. 2.77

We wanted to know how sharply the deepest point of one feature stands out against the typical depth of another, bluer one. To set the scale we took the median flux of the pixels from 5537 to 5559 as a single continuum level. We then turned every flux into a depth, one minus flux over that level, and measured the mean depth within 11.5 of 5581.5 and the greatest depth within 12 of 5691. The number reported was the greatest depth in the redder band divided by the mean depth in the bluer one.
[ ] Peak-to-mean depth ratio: -0.4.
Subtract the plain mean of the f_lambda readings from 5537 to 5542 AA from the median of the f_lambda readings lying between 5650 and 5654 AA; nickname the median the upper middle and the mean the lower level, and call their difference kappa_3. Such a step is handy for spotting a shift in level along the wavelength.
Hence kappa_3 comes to 4.0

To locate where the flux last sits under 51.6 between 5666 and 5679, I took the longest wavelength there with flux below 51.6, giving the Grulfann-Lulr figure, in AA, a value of 5673.22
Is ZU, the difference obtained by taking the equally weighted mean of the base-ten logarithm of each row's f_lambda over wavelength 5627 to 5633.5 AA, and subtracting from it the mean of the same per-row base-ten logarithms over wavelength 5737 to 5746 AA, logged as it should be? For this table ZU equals -0.08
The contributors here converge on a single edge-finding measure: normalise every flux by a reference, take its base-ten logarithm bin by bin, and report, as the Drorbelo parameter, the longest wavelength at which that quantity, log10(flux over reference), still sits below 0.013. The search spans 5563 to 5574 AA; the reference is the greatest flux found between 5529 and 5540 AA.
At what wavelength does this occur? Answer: 5573.52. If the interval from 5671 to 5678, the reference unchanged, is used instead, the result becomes 5673.22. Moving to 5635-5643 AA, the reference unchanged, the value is 5641.95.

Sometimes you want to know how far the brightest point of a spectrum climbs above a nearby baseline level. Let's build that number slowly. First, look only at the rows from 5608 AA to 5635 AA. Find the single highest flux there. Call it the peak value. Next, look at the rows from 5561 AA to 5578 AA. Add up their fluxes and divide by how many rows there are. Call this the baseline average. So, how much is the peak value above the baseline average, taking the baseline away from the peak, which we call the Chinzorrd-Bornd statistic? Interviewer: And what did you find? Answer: 2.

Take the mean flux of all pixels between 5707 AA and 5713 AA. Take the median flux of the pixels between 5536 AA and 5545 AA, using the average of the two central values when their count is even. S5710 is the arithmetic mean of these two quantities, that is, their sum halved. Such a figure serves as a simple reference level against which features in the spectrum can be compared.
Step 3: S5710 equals 51.5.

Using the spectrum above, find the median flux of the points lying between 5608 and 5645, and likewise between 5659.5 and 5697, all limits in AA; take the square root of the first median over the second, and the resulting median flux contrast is 0.97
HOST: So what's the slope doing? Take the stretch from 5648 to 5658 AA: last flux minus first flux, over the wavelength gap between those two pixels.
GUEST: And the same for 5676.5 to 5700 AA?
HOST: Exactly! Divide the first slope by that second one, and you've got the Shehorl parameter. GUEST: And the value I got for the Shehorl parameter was 3.0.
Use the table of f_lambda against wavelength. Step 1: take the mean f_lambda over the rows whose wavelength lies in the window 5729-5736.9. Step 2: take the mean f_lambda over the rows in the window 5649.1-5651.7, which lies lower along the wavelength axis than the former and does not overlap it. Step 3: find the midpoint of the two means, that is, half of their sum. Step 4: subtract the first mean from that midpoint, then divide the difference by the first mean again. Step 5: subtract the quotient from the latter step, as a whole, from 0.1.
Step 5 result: 0.13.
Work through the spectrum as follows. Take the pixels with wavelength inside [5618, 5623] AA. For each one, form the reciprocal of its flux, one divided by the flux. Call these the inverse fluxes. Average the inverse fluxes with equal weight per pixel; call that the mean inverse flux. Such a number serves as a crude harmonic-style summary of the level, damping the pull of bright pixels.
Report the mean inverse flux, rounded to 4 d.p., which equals 0.0213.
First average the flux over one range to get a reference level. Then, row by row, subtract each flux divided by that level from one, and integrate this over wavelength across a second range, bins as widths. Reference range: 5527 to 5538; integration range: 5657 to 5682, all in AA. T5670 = -1.1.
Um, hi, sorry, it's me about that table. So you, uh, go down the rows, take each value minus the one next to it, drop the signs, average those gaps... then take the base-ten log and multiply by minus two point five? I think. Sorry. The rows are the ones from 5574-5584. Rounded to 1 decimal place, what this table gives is 1.6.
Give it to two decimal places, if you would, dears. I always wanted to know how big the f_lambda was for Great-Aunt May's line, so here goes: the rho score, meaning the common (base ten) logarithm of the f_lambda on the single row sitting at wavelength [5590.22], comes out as 1.66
